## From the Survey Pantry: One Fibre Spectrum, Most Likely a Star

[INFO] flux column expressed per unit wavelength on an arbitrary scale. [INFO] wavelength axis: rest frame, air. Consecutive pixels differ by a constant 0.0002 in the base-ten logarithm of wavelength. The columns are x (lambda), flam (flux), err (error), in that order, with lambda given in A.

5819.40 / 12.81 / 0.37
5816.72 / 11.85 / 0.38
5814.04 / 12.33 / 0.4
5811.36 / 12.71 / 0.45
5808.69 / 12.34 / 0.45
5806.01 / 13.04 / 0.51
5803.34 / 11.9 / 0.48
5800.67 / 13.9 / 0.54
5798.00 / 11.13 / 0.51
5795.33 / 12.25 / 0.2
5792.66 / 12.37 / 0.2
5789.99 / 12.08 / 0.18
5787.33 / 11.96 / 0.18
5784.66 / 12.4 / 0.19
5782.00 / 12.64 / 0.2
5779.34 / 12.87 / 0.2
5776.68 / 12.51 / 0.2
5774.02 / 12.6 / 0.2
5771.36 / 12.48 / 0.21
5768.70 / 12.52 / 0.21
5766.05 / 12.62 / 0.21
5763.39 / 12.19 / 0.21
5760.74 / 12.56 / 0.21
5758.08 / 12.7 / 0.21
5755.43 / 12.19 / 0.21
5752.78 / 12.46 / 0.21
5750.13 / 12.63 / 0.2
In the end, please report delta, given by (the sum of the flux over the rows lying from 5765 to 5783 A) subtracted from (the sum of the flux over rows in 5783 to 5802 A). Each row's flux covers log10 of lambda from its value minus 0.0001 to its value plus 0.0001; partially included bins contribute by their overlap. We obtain -2.15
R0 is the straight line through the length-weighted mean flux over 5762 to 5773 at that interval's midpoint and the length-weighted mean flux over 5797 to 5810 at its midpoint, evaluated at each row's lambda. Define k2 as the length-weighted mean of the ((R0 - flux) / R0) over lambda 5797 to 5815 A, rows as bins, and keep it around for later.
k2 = -0.001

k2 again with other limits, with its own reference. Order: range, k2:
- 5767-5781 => -0.011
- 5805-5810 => -0.013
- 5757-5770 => -0.005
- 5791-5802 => 0.007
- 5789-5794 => 0.020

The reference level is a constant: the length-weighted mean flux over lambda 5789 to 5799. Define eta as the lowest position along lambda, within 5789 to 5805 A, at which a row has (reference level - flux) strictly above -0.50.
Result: 5789.99 A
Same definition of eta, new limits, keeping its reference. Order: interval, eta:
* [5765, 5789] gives 5784.66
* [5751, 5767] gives 5752.78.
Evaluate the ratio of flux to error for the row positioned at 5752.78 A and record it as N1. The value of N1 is 59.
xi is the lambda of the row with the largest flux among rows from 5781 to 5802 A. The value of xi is 5800.67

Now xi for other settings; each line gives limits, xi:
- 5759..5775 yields 5766.05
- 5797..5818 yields 5800.67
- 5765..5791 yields 5779.34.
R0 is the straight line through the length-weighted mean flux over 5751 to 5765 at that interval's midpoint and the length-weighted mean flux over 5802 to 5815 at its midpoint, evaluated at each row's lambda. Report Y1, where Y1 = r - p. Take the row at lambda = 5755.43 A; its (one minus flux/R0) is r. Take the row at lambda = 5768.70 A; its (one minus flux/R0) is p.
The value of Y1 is 0.03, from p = -0.007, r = 0.018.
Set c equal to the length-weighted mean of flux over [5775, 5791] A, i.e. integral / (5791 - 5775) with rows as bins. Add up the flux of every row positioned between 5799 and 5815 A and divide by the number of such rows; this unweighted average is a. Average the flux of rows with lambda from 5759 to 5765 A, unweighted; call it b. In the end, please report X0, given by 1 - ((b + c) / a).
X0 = -0.95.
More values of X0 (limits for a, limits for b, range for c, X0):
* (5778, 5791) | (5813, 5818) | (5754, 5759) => -0.98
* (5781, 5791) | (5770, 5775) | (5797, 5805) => -1.03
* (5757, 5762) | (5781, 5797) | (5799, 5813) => -0.98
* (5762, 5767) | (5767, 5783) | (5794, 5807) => -1.02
